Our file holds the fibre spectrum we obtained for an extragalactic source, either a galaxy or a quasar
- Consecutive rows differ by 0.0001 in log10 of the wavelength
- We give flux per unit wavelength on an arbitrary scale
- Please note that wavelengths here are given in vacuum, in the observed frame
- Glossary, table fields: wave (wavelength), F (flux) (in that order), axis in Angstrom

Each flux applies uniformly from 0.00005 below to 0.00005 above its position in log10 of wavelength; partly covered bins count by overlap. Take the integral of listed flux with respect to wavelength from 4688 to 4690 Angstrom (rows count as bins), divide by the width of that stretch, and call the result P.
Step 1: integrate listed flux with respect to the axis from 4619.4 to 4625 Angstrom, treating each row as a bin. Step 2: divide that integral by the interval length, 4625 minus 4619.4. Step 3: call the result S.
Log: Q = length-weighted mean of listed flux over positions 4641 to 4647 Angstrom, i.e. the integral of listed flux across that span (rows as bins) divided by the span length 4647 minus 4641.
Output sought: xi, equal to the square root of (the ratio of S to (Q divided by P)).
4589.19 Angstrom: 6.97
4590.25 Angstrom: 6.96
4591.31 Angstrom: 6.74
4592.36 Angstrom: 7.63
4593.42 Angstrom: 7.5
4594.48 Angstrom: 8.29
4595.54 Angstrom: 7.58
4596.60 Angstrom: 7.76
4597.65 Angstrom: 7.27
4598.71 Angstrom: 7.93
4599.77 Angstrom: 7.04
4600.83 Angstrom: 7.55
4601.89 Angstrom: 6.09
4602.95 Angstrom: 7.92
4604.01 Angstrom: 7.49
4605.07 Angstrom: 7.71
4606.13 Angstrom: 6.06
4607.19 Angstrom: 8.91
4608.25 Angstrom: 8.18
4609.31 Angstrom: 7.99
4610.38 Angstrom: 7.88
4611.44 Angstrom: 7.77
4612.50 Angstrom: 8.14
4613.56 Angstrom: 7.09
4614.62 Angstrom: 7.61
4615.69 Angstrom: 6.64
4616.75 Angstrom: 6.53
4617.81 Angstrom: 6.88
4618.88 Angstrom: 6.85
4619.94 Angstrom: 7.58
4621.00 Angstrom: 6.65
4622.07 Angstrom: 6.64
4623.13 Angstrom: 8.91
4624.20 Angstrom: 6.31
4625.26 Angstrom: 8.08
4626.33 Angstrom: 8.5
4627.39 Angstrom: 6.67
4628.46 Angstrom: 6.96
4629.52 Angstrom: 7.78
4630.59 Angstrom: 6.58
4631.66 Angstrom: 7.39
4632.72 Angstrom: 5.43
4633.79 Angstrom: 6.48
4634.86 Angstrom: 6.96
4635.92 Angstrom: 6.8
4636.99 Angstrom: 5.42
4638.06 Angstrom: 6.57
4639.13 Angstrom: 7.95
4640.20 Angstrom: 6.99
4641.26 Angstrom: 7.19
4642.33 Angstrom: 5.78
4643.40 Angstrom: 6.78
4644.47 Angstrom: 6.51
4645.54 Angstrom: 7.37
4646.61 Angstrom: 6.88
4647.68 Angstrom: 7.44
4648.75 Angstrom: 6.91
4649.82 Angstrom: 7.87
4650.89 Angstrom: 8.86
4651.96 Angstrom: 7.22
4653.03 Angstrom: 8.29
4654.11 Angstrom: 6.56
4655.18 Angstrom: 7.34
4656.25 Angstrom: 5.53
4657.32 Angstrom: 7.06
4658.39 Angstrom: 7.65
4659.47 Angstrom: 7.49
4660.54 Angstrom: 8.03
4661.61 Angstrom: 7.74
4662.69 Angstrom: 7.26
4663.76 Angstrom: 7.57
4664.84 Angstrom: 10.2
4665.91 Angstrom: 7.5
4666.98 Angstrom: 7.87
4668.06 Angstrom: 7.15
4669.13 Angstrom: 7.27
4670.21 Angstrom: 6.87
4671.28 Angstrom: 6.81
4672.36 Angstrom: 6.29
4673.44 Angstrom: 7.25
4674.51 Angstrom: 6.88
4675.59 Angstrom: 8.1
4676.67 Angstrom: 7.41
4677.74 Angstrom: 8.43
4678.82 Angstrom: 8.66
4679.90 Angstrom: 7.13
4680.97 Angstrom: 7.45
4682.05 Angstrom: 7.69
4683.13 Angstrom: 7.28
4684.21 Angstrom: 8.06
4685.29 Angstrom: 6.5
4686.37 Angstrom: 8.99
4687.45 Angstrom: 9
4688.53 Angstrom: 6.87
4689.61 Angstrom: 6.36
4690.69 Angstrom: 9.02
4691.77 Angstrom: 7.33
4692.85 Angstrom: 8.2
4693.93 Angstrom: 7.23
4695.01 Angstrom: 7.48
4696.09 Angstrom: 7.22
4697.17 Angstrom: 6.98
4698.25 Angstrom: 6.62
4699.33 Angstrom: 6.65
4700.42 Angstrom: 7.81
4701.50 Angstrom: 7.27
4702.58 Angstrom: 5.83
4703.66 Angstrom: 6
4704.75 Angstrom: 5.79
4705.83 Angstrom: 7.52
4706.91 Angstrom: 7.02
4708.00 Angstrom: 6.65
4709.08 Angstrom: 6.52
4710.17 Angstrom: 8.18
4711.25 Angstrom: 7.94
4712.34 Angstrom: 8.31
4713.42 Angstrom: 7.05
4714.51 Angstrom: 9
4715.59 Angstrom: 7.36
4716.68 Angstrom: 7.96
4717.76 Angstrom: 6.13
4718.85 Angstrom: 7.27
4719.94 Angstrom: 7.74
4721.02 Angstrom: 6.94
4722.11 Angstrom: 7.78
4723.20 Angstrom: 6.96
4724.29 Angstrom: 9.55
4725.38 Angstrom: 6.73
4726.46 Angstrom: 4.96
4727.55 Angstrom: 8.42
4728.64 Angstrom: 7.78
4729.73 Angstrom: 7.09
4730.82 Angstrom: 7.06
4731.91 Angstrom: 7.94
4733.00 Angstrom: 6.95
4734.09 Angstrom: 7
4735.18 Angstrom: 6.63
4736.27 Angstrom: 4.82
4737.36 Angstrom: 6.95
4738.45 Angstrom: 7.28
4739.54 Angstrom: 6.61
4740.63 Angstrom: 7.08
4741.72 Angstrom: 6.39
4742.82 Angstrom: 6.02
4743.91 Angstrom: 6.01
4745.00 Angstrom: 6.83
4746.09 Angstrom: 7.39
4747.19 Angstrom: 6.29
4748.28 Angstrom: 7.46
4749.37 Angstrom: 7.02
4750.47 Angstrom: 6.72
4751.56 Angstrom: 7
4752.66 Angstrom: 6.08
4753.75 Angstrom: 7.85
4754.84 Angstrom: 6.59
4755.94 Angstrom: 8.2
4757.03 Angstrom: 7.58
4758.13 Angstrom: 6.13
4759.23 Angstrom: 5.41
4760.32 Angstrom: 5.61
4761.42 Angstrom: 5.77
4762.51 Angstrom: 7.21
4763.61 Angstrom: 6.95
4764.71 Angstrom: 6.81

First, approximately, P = 6.63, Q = 6.7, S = 7.3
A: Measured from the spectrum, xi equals 2.68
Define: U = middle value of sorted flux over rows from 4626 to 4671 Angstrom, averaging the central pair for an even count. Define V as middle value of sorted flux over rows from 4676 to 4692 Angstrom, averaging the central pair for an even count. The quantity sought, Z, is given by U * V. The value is 54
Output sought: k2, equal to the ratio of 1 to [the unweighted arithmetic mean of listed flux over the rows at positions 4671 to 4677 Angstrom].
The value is 0.140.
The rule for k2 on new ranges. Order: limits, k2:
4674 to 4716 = 0.135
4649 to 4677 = 0.134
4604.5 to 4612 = 0.128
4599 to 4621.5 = 0.136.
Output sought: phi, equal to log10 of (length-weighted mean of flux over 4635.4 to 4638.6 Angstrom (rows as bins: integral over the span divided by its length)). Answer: 0.80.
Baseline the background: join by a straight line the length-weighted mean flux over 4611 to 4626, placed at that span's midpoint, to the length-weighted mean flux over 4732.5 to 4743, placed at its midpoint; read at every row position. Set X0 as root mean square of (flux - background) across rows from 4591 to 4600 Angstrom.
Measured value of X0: 0.5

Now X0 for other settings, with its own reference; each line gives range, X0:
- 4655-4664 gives 0.7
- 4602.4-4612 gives 0.8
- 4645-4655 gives 0.8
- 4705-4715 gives 1.2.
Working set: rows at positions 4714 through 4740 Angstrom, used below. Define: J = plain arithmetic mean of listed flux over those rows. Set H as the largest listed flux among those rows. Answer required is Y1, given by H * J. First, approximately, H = 9.55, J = 7.20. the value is 69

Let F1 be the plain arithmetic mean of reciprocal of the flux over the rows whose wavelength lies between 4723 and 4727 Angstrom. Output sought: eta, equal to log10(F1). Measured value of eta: -0.825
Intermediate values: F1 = 0.150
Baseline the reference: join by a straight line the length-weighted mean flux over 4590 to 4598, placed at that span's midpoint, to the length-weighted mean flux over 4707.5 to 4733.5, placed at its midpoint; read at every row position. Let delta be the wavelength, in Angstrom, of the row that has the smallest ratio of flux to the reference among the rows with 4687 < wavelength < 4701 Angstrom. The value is 4689.61 Angstrom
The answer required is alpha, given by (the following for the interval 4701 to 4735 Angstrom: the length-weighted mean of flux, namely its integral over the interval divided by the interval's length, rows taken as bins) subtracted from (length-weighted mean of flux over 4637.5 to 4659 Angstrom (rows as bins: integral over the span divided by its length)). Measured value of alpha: -0.1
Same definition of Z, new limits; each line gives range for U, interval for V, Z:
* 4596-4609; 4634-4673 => 55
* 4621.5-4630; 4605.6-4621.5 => 56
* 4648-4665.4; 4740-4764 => 51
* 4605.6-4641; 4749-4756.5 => 49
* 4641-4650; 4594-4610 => 53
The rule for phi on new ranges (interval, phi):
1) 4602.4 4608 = 0.88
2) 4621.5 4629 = 0.87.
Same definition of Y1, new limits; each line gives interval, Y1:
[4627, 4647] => 54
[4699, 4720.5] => 65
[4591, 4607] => 61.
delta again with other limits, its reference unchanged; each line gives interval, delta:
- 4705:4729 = 4726.46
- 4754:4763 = 4759.23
